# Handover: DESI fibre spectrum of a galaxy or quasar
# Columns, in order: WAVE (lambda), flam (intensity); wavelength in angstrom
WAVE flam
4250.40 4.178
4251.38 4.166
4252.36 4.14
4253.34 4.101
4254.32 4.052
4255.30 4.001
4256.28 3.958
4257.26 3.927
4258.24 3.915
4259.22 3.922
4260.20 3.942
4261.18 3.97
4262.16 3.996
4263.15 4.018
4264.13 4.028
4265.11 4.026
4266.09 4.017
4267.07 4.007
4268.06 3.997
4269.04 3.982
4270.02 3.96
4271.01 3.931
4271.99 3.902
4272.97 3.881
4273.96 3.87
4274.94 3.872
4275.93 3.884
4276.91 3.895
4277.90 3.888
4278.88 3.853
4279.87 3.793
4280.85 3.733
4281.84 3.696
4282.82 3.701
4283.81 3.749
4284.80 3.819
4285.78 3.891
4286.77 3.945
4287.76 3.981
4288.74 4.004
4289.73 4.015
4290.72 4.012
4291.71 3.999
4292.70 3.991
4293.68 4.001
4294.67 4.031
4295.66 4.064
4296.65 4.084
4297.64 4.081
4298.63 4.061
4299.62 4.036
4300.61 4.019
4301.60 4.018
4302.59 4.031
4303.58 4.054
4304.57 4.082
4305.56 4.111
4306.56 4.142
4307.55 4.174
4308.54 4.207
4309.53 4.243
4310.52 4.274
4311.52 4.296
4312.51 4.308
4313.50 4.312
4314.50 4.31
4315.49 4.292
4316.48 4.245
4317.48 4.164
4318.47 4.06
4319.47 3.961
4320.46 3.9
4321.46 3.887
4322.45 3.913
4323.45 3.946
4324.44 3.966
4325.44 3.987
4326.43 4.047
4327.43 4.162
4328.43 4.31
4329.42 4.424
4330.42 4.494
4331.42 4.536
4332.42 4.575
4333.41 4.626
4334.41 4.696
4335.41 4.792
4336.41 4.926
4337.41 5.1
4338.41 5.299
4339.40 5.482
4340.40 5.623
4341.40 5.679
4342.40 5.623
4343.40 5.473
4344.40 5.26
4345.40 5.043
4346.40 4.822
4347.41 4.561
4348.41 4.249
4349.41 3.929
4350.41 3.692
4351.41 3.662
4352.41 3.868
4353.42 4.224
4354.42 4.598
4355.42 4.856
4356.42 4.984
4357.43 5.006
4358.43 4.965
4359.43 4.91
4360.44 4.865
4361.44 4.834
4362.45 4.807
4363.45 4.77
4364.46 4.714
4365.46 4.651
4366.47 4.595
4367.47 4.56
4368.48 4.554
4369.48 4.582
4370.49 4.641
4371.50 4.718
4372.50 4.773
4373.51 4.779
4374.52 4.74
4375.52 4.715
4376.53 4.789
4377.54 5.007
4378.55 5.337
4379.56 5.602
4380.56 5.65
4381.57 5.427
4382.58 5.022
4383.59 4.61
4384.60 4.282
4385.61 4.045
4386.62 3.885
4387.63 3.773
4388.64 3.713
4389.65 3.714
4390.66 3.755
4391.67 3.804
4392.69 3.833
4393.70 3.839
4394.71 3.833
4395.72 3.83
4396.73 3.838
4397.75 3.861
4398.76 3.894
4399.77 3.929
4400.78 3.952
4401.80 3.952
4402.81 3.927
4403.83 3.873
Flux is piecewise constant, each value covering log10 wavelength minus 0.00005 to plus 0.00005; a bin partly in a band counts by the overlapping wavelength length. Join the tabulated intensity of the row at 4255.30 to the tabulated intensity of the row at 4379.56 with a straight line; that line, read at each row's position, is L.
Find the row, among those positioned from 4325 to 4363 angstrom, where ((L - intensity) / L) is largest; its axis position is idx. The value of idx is 4351.41 angstrom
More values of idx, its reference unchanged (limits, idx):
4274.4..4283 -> 4282.82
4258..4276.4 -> 4274.94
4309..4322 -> 4321.46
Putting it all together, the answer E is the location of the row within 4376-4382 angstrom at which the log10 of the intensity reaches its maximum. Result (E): 4380.56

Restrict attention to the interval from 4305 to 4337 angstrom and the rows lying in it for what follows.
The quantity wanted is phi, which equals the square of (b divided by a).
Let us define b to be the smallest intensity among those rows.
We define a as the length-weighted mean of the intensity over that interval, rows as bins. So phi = 0.832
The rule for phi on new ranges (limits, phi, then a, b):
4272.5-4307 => 0.875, 3.95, 3.696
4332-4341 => 0.828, 5.03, 4.575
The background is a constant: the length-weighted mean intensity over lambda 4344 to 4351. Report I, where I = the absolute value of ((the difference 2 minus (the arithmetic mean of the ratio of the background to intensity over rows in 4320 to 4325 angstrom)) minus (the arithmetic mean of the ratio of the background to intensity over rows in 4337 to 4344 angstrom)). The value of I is 0.04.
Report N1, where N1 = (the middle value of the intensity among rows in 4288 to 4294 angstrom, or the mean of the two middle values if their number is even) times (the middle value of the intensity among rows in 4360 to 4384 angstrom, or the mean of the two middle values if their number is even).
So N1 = 19.1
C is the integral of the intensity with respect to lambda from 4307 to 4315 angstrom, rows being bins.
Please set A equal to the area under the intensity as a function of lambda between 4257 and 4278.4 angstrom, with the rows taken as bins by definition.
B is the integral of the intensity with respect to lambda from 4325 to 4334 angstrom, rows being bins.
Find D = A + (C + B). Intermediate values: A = 84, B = 39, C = 34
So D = 158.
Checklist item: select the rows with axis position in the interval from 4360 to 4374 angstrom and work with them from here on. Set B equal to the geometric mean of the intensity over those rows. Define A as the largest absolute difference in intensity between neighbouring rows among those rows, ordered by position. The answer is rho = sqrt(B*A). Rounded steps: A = 0.1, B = 4.70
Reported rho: 0.6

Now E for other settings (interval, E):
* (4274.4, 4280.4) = 4276.91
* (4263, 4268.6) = 4264.13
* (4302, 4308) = 4307.55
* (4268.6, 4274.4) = 4269.04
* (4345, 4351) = 4345.40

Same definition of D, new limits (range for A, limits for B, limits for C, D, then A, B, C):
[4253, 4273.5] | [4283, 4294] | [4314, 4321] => 154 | 82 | 43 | 29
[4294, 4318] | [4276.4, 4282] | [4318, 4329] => 165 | 100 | 21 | 44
